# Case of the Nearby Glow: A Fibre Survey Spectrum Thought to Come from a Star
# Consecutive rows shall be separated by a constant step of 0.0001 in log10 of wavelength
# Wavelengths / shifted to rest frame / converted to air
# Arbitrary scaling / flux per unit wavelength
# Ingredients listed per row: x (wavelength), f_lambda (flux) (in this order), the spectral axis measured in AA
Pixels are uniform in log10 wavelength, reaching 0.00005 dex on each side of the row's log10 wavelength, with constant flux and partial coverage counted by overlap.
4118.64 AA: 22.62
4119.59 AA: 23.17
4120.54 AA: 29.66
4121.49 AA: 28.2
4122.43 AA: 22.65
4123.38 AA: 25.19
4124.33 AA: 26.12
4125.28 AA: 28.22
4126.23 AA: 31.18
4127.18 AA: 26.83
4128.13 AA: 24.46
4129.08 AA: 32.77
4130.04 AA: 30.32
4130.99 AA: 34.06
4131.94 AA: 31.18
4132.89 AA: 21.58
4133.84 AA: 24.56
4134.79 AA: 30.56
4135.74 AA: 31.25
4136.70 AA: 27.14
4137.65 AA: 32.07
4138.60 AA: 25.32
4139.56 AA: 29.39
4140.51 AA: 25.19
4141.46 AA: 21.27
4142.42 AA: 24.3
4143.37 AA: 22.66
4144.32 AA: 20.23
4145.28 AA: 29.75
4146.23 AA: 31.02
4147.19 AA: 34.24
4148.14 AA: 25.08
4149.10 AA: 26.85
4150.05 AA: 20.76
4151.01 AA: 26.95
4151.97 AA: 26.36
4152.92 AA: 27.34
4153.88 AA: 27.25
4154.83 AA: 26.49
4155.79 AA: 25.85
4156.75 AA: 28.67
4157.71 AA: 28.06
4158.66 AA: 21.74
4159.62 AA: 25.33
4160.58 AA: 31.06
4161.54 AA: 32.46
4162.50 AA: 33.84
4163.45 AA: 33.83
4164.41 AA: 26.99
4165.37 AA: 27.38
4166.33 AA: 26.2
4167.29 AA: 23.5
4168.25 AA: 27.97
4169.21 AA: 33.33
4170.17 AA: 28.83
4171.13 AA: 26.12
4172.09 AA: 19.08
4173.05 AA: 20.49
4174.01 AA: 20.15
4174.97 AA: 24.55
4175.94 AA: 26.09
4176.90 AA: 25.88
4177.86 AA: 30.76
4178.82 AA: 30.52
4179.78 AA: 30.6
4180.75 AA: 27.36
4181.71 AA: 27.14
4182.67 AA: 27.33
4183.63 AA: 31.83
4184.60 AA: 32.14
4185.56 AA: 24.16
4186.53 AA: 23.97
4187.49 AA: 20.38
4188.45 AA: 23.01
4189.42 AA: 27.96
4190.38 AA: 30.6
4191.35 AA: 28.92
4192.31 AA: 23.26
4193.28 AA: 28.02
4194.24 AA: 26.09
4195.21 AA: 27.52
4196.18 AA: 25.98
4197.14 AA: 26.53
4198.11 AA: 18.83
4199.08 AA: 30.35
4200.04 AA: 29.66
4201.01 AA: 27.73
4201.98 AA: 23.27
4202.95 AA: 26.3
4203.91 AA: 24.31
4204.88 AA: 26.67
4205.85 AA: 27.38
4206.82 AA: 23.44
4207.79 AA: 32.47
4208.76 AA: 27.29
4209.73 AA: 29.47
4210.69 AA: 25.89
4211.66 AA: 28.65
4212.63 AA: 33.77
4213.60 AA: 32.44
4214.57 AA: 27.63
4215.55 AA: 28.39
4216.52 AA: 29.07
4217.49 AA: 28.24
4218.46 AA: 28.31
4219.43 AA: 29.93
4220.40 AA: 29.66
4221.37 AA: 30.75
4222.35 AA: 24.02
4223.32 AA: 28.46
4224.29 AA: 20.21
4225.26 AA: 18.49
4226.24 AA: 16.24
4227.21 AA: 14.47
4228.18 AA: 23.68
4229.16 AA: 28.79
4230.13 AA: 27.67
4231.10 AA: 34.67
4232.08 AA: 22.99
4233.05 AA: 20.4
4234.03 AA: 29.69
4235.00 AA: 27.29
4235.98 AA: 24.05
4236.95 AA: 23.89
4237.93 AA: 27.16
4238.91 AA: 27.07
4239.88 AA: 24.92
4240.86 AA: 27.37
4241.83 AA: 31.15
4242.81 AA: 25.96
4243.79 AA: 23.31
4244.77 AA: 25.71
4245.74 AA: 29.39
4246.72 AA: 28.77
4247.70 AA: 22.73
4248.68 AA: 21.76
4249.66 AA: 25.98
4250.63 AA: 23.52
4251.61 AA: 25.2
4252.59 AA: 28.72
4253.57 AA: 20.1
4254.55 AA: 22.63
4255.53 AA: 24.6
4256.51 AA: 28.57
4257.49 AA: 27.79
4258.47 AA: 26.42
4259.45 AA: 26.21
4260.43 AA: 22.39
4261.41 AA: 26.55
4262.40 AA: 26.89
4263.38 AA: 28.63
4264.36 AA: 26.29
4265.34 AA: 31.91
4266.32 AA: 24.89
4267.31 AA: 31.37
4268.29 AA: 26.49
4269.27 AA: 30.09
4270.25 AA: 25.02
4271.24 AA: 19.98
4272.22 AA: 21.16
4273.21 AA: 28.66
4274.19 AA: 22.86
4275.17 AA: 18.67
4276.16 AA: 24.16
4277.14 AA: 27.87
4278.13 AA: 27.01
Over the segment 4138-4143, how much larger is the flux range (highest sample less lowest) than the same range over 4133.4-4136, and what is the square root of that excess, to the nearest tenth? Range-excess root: 1.2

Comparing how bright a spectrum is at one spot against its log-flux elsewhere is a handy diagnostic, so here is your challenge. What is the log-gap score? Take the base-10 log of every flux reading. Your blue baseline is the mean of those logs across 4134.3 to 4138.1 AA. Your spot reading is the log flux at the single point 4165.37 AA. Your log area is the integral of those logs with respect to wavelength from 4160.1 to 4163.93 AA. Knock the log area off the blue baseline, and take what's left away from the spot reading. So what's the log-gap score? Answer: 5.77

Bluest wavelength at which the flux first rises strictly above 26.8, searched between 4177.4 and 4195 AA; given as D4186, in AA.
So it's 4177.86 AA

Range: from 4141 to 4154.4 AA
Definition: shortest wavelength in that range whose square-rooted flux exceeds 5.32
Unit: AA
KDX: 4145.28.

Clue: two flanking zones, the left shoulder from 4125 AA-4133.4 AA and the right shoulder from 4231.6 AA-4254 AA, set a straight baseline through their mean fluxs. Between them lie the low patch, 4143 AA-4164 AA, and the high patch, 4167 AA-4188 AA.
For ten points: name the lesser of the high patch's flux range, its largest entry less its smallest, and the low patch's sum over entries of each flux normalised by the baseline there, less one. -0.5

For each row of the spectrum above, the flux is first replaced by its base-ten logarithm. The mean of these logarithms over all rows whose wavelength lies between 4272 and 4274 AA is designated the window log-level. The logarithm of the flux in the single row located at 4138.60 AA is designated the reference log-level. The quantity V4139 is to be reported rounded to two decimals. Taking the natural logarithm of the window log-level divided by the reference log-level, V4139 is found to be -0.01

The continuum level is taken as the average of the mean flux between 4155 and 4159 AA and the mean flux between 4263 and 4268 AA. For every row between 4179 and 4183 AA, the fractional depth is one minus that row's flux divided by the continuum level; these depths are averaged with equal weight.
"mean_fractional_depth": -0.03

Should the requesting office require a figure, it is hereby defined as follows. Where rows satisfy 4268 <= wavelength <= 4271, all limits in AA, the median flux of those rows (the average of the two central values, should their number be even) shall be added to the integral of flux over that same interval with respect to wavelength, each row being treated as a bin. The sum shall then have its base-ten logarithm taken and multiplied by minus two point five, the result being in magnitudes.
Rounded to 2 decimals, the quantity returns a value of -5.07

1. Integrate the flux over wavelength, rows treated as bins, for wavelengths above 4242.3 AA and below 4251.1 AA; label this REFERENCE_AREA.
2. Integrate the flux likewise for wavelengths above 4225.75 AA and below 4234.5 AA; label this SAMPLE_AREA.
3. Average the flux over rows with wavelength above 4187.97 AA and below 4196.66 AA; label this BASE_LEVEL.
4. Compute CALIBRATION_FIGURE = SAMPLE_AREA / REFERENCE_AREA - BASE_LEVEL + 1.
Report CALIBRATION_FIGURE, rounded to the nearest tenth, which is -24.9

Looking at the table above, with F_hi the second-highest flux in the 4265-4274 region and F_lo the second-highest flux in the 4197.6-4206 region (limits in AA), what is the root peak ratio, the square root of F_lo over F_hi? 0.97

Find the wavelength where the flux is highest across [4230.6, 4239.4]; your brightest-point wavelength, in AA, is 4231.10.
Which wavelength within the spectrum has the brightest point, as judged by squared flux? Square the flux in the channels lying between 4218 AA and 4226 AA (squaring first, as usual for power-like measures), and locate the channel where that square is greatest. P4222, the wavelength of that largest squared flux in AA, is 4221.37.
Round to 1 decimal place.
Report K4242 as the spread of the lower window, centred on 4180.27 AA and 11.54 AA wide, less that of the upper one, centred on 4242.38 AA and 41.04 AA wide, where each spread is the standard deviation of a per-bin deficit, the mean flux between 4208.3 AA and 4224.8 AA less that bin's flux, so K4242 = -1.1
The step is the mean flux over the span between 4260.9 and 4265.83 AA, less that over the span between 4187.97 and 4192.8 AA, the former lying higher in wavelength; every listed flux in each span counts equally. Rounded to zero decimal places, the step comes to 1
